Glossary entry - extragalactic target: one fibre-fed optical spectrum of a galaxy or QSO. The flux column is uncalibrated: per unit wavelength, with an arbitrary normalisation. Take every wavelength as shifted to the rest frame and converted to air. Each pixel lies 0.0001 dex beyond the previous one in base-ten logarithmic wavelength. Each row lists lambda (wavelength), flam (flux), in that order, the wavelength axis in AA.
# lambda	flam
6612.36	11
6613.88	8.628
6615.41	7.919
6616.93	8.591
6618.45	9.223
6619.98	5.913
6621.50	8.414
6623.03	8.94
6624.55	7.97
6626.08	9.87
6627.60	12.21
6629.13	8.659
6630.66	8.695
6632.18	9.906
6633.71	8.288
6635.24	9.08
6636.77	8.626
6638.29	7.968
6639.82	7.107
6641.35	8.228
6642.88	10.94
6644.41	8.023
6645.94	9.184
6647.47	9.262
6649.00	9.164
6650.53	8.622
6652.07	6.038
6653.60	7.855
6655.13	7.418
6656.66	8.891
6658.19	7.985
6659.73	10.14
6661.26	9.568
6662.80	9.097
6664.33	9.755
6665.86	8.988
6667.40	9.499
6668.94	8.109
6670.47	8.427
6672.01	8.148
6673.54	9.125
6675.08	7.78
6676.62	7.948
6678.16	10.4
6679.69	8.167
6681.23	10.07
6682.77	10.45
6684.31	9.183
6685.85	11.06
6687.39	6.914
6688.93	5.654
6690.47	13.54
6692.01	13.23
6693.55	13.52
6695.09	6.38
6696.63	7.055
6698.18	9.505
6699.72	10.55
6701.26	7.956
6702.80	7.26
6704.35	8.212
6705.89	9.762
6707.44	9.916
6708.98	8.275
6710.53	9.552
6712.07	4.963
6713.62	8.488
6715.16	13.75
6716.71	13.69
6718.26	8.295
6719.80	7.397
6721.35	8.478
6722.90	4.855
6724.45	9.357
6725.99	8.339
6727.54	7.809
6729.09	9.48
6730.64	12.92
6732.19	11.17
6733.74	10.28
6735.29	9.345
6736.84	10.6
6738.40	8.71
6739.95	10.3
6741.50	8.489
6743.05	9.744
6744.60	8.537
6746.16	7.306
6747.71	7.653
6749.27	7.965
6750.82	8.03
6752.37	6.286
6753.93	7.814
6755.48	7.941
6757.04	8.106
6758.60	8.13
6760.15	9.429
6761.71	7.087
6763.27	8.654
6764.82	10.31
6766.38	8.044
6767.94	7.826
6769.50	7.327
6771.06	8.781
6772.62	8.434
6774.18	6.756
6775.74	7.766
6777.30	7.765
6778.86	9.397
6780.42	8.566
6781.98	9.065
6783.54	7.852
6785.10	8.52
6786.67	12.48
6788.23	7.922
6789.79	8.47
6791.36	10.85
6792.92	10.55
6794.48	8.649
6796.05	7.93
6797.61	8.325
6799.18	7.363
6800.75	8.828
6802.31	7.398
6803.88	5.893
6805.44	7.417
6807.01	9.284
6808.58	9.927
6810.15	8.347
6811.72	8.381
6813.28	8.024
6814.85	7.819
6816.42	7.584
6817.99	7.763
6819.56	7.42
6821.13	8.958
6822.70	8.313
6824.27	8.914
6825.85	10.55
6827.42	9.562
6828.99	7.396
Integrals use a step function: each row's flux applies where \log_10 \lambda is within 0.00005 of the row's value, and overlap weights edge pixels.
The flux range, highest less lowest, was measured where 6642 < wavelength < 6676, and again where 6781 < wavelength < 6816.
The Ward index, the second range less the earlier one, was 1.7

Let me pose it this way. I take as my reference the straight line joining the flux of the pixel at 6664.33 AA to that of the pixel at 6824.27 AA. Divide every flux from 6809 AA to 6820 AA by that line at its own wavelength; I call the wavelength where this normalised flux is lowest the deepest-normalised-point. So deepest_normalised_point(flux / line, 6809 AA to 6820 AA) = 6819.56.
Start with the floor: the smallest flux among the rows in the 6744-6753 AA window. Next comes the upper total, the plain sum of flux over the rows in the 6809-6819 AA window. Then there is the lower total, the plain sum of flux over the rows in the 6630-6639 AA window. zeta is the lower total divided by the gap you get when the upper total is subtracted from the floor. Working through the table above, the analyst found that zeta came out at -1.26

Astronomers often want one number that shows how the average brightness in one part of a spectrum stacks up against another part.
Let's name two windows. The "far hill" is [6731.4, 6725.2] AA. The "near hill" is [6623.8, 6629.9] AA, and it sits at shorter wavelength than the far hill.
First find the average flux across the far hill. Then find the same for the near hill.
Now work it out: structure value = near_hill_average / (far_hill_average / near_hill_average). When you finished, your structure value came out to 10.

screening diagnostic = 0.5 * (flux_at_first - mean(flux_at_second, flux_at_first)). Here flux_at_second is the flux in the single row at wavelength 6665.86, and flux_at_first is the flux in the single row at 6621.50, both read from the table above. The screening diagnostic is -0.14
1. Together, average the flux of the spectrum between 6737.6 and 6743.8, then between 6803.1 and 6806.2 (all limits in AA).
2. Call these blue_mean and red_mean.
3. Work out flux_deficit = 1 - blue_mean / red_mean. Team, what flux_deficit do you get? -0.4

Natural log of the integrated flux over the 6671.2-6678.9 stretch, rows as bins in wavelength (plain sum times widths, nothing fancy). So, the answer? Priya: 4.20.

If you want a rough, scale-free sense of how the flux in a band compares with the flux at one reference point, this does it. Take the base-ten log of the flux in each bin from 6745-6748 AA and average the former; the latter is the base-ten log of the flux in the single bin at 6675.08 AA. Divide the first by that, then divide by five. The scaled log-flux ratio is 0.20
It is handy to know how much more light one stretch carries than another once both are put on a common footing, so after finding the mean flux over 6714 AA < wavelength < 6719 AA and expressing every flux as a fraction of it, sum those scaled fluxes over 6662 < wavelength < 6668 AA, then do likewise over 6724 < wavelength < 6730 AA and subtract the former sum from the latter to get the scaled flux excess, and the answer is -0.20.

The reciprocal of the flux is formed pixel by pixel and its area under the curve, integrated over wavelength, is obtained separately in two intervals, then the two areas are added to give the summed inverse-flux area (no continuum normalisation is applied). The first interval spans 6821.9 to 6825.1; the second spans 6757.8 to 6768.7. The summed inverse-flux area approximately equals 1.67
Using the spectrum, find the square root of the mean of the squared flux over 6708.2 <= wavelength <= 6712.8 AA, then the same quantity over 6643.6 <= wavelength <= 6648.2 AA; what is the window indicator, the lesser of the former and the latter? 7.84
